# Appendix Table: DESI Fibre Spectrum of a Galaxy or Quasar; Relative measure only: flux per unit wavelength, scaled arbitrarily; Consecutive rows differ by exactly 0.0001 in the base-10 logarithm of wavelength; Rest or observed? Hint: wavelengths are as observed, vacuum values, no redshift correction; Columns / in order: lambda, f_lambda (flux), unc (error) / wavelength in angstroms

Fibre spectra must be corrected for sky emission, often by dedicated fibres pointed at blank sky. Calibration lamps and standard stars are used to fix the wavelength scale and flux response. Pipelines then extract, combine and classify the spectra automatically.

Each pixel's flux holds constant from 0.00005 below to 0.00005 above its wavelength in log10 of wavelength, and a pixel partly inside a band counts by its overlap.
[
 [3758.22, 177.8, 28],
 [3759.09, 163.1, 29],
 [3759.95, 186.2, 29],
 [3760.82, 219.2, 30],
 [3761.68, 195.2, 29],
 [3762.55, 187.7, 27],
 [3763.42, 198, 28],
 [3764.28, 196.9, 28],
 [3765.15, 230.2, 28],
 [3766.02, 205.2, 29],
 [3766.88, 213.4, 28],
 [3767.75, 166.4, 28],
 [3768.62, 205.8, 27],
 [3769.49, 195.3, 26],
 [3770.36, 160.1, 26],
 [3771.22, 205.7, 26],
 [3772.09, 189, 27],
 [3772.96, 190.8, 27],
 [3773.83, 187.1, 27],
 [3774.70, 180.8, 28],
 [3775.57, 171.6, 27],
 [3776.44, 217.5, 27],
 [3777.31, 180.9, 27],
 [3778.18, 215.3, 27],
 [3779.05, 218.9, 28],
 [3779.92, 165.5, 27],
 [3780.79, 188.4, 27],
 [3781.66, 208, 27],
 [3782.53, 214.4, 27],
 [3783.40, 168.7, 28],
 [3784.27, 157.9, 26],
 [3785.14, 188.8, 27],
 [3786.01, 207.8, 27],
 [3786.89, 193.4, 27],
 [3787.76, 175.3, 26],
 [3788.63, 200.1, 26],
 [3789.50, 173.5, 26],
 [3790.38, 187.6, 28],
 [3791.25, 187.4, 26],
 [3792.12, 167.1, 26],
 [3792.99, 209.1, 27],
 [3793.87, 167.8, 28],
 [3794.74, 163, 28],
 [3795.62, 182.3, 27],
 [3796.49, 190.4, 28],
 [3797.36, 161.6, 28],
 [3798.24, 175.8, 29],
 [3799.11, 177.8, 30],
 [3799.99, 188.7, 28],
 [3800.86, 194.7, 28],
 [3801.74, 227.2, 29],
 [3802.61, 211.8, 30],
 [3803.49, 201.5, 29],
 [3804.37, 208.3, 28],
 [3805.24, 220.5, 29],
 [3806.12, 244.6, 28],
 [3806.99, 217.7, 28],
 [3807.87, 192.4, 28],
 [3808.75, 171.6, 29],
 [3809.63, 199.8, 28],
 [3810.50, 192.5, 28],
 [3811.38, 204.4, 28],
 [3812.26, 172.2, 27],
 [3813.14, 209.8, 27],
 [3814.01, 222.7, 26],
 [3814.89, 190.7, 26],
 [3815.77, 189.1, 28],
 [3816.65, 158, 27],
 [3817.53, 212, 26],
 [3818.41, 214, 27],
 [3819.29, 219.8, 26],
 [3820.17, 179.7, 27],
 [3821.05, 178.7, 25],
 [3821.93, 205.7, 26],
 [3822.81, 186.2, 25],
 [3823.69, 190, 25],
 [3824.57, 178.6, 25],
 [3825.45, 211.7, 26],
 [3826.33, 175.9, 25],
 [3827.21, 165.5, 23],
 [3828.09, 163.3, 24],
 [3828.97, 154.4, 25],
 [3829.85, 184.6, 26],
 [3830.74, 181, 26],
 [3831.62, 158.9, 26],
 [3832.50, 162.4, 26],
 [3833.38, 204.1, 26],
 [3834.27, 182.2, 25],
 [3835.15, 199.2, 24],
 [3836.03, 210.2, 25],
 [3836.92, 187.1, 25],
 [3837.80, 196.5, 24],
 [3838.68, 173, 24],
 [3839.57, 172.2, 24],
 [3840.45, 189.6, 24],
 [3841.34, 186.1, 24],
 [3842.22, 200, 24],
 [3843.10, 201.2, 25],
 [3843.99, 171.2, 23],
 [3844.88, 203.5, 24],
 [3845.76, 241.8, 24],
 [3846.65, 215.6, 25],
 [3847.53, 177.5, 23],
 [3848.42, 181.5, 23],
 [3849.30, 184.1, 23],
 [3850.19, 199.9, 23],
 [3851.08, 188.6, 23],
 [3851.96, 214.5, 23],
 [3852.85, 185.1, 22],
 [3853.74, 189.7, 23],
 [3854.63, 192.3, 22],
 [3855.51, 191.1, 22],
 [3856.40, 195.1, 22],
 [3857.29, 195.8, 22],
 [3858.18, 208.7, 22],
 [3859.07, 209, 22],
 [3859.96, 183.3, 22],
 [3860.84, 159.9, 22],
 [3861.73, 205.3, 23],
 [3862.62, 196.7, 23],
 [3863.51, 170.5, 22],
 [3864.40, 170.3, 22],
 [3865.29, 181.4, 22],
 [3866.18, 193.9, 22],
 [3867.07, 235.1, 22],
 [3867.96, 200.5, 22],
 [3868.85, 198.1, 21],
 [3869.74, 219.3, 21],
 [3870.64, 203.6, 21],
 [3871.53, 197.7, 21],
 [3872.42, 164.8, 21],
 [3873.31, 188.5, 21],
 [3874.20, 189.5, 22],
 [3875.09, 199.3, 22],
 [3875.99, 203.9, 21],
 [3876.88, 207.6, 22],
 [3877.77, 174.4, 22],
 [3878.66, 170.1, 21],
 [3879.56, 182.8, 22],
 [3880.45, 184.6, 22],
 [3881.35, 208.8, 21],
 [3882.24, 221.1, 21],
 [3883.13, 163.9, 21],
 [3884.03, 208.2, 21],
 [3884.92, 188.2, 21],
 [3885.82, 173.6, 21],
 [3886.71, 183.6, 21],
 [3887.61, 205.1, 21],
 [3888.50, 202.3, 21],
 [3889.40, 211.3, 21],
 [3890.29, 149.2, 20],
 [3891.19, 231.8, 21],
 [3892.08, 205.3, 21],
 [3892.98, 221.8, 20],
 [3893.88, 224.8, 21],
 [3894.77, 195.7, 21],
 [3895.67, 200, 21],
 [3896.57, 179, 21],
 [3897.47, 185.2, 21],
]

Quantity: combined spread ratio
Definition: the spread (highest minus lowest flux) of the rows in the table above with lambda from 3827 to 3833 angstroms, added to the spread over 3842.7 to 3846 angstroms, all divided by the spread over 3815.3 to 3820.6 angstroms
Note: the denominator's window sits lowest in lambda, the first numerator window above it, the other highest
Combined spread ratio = 1.6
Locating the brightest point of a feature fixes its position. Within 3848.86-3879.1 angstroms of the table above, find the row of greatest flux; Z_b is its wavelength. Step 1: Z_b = 3867.07 angstroms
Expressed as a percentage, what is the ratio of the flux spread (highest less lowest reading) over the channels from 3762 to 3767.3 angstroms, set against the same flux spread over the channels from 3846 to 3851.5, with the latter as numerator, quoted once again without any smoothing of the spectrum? 90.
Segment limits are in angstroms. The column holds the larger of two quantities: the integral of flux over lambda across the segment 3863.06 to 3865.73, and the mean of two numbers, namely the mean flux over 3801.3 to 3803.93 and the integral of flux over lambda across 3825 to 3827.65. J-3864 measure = 465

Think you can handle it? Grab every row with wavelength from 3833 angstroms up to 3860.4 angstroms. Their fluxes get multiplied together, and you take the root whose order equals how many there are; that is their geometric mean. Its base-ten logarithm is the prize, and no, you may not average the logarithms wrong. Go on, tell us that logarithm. 2.288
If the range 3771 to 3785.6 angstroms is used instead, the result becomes 2.279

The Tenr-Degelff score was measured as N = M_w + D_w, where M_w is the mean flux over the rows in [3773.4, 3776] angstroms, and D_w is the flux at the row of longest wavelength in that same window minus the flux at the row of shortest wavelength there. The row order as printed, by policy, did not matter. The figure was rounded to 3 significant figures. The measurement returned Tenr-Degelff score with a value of 164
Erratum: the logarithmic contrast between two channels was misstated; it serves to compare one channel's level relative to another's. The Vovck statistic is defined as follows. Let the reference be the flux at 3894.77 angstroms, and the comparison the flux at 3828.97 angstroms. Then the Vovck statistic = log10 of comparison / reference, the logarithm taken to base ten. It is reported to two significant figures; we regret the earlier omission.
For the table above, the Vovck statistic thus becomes -0.10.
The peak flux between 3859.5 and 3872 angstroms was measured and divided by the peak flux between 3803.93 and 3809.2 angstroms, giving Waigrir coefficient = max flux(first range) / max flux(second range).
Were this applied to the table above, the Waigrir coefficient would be 0.961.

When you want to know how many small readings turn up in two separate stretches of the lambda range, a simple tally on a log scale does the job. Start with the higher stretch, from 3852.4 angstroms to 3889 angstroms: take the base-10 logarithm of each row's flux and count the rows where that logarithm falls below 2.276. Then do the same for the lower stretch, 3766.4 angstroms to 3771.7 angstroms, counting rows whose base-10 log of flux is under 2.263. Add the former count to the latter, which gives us 18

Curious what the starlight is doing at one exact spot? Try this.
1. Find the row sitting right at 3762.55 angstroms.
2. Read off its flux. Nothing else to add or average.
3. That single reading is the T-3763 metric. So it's 187.7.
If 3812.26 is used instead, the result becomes 172.2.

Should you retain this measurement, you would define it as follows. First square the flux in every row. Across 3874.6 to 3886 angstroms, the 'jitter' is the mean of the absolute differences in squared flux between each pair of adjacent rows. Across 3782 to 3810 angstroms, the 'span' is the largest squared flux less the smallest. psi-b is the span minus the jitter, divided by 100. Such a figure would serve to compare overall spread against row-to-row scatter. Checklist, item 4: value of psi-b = 275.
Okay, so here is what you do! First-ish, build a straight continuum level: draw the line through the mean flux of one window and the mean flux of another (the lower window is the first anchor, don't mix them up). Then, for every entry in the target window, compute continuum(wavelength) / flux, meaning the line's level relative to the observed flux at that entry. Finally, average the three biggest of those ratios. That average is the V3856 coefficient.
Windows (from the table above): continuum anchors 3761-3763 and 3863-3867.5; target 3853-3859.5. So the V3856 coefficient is 1.00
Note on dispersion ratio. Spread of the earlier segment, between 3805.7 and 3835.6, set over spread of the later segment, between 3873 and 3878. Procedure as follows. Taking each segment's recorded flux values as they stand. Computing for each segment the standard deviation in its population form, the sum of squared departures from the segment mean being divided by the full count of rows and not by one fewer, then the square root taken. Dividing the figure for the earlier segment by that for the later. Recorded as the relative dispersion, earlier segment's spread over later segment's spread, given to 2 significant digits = 1.9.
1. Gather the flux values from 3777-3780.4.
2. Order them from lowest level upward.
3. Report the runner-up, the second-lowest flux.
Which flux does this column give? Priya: 180.9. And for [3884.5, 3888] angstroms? 183.6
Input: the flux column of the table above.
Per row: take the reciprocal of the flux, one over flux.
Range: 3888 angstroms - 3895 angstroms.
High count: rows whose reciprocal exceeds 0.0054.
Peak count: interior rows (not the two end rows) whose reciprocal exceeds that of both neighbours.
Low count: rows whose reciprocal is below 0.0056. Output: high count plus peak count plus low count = 10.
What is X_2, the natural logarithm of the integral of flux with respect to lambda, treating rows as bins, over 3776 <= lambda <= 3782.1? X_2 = 7.10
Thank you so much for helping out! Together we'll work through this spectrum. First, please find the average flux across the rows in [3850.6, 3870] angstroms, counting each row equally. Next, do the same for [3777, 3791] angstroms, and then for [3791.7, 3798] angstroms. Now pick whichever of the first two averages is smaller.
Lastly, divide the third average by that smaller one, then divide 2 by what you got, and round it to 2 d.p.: 2.15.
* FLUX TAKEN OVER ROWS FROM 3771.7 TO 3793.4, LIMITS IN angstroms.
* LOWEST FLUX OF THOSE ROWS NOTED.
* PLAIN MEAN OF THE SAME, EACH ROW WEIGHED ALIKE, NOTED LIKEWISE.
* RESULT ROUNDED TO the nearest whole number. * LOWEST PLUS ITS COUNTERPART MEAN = 348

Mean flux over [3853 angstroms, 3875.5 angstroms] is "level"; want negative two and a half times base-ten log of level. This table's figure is -5.717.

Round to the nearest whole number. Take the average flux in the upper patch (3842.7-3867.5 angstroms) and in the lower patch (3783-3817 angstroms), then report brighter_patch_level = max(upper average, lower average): 194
